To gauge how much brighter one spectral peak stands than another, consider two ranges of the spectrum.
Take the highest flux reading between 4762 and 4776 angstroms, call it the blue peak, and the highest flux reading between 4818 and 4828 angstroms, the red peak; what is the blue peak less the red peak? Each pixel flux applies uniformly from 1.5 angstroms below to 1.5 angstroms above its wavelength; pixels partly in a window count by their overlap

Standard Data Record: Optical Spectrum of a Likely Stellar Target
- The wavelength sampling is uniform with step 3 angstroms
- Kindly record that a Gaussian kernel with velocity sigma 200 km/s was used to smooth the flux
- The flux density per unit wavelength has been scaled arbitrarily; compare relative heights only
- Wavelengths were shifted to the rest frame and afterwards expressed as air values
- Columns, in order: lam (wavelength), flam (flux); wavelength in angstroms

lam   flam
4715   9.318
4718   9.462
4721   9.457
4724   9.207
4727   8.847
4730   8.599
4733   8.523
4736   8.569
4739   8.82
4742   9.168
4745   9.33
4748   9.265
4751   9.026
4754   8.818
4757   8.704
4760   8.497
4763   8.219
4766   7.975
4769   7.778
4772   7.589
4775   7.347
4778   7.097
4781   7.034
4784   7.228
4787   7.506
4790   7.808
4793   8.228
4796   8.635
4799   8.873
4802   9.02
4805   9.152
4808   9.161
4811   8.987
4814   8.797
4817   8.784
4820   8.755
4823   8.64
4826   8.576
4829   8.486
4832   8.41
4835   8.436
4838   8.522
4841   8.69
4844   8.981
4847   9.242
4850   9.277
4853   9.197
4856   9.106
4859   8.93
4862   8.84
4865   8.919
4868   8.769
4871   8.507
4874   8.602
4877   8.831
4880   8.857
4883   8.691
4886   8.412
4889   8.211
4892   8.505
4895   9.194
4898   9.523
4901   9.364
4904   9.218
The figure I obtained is -0.5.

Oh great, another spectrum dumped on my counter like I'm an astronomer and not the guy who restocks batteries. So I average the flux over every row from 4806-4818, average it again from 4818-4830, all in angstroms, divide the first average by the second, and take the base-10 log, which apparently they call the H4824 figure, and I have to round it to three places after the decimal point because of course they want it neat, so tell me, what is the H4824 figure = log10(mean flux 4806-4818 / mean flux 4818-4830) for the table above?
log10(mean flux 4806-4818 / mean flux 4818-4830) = 0.016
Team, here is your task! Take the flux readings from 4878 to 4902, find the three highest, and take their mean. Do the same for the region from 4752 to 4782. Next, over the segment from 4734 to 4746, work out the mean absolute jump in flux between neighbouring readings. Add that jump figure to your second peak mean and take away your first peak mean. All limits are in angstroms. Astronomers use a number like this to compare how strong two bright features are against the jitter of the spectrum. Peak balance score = -0.43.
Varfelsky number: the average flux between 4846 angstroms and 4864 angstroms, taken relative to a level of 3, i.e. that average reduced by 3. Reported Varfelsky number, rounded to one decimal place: 6.1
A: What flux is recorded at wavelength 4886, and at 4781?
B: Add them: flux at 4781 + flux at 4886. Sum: 15.4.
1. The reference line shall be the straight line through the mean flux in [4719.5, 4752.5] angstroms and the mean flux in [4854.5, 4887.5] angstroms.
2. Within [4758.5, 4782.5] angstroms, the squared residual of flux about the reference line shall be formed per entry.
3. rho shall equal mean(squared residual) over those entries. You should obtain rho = 1.8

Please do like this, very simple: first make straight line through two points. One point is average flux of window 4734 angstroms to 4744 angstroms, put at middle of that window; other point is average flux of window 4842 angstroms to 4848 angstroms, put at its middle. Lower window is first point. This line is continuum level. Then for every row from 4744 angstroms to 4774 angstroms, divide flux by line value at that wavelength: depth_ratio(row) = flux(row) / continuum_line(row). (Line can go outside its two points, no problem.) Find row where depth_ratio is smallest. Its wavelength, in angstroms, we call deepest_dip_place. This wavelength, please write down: 4772 angstroms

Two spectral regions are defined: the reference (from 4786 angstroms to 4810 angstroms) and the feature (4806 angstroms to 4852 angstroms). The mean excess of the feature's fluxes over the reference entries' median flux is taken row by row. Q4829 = 0.0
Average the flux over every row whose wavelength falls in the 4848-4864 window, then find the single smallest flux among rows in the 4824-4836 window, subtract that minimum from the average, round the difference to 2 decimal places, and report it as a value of 0.66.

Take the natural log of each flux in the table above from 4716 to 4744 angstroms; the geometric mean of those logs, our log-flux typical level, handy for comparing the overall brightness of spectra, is 2.19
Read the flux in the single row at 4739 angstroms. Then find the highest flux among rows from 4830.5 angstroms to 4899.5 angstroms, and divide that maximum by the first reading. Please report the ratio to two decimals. 1.08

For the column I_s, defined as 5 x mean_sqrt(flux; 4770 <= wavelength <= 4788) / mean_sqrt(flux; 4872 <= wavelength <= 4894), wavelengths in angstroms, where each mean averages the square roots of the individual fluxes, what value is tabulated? 4.61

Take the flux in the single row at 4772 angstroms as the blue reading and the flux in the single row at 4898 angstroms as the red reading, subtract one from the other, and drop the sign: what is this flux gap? 1.93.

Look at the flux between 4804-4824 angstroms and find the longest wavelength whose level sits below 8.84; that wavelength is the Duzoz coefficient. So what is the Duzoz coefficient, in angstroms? 4823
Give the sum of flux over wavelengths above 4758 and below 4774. 40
